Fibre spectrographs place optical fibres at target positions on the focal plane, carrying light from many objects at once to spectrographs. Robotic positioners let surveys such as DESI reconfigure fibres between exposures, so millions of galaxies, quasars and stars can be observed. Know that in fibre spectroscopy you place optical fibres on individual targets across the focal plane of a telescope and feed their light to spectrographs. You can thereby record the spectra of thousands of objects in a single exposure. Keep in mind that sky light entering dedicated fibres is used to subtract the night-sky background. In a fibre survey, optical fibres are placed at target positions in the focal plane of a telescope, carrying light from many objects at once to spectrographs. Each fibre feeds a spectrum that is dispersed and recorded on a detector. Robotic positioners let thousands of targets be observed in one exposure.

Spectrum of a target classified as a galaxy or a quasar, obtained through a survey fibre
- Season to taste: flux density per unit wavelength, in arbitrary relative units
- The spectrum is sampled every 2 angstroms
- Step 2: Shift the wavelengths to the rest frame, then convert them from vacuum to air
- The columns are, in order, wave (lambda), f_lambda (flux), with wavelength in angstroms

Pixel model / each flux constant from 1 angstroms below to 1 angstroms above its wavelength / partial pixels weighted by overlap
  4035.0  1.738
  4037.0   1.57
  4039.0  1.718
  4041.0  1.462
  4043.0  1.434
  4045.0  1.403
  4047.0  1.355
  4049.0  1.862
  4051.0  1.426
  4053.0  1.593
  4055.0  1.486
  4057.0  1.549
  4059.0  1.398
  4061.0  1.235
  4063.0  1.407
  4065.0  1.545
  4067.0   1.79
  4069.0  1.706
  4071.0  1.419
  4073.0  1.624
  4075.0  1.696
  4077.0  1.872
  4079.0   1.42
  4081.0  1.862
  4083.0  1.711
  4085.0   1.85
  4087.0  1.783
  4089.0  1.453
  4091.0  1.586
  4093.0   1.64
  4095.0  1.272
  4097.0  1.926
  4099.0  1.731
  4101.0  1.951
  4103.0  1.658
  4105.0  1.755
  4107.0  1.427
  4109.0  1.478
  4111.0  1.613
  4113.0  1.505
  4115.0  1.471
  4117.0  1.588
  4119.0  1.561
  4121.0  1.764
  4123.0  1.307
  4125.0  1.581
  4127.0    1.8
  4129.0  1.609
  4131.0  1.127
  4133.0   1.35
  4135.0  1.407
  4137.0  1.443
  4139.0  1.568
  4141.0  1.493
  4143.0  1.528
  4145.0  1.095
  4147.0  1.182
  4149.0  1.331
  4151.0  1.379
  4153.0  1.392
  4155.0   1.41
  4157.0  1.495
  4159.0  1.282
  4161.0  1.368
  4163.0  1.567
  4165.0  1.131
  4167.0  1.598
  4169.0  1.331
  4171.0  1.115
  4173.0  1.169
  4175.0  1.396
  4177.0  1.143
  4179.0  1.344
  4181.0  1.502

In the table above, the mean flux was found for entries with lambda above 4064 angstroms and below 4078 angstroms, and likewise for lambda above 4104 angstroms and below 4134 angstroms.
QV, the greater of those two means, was 1.66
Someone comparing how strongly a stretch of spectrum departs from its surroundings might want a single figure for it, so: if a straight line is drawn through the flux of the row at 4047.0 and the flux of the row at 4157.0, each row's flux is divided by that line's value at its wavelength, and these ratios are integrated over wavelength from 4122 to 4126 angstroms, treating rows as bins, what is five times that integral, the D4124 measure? 19.9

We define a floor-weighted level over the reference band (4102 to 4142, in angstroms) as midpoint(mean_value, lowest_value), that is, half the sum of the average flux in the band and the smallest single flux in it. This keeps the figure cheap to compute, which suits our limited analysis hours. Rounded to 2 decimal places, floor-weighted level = 1.33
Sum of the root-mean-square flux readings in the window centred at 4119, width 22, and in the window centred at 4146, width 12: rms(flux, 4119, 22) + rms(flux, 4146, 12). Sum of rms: 2.92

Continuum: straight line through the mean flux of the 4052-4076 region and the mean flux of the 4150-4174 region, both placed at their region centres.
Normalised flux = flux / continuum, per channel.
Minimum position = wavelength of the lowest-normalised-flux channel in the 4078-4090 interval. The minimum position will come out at 4079.0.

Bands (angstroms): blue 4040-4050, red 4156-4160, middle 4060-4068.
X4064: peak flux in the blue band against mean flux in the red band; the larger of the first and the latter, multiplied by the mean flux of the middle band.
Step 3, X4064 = 2.8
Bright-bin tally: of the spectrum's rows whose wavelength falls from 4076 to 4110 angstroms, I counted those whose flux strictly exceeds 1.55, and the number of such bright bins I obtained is 12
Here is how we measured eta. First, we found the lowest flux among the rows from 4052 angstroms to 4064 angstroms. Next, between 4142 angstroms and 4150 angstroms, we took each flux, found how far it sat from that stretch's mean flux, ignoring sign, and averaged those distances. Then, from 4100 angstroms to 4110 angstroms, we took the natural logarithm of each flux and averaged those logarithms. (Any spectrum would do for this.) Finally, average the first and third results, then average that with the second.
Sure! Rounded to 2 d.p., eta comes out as 0.51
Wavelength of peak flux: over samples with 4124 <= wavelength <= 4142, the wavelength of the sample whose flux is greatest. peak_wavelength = 4127.0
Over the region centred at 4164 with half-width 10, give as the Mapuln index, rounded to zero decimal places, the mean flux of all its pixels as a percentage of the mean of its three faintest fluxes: 118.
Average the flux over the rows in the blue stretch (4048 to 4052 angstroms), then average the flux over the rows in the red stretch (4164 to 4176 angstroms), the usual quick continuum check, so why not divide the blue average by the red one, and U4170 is 1.27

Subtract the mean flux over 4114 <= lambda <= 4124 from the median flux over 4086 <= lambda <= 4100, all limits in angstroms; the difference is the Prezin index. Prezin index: 0.10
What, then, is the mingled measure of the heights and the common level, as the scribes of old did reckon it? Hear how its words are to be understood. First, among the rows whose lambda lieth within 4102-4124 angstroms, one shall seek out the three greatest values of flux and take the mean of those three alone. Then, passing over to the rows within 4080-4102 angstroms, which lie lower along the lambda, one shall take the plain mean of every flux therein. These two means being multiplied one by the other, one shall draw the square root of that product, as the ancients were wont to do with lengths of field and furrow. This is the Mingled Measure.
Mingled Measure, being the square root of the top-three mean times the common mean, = 1.72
